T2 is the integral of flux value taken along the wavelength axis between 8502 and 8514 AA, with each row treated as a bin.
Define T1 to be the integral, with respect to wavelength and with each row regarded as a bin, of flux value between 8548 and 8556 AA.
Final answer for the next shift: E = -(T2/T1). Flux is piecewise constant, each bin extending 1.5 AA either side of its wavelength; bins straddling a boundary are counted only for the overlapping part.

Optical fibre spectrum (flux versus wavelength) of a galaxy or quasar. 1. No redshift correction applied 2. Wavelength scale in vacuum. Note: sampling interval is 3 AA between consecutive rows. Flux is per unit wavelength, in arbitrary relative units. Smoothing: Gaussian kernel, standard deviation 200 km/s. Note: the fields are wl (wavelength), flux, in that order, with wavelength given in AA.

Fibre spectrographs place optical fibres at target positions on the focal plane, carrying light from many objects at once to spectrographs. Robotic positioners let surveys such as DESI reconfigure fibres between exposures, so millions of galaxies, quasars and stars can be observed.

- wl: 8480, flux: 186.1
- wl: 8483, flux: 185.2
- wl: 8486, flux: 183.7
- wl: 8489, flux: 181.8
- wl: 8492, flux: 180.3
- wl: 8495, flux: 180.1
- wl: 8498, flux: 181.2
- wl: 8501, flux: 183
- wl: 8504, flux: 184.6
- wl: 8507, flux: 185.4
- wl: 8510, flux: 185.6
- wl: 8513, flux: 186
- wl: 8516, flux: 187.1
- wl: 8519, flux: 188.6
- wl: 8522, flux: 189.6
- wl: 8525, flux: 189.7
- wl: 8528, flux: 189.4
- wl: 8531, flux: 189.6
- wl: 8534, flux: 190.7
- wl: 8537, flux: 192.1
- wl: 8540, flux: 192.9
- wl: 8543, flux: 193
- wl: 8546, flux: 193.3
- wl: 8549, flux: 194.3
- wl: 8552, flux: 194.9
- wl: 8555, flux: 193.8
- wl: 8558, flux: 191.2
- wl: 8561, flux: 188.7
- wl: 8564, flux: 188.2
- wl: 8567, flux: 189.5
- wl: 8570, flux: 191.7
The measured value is -1.4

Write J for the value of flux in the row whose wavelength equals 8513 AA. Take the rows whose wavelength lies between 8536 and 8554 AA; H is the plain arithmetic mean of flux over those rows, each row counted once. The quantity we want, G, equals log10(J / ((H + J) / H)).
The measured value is 1.977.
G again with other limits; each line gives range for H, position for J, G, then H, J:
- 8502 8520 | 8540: 1.977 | 186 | 192.9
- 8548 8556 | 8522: 1.982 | 194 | 189.6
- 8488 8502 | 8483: 1.962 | 181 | 185.2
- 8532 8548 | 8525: 1.980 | 192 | 189.7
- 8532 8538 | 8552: 1.985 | 191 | 194.9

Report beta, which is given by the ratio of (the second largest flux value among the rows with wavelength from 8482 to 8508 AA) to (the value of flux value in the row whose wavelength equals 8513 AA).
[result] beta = 1.00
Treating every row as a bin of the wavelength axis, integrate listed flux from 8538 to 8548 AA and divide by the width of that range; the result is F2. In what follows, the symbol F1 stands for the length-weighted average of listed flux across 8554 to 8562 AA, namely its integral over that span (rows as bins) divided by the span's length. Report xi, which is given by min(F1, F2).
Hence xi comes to 191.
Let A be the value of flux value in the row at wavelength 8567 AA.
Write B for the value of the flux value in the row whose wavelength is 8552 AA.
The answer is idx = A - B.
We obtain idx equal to -5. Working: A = 189.5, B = 194.9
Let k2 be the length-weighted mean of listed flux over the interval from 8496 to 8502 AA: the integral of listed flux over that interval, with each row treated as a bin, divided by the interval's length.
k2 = 182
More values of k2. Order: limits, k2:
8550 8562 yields 192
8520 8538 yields 190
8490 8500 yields 181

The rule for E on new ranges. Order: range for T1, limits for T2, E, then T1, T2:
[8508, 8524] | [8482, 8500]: -1.1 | 2998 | 3276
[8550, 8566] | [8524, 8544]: -1.2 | 3062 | 3821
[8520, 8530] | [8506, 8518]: -1.2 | 1895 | 2234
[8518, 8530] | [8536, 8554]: -1.5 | 2272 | 3482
